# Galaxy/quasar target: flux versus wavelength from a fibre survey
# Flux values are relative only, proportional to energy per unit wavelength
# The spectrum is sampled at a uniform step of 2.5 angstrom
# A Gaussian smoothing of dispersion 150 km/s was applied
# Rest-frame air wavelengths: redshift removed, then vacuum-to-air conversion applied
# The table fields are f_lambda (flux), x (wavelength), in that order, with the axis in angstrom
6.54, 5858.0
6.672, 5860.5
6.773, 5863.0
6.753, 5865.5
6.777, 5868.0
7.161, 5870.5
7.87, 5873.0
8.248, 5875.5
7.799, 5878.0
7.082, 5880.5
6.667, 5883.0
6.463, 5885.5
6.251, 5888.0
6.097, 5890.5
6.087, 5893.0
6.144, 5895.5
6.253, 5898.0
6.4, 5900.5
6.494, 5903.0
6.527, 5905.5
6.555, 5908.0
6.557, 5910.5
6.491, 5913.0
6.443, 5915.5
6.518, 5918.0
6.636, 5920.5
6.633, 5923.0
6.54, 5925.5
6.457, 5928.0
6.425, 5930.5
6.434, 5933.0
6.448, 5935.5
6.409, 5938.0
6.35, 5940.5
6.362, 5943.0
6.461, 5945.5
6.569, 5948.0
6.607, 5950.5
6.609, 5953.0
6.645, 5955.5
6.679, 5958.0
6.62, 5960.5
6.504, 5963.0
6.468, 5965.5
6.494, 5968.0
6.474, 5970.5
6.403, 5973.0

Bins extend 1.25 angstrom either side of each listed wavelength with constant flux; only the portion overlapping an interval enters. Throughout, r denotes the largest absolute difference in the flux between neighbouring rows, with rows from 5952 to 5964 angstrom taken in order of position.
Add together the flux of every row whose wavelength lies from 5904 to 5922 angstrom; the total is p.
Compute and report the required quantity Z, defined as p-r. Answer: 46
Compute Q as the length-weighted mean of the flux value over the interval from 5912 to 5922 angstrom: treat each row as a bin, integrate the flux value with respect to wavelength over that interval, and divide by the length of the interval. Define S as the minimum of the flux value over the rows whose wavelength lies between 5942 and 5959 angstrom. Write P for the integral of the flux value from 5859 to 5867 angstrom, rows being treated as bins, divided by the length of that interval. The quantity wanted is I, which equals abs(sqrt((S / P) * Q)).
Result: 2.48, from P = 6.73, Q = 6.53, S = 6.362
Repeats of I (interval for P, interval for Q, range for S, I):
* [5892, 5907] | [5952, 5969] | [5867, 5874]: 2.65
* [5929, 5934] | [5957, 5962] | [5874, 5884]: 2.62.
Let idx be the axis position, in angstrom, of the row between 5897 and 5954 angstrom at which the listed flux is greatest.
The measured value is 5920.5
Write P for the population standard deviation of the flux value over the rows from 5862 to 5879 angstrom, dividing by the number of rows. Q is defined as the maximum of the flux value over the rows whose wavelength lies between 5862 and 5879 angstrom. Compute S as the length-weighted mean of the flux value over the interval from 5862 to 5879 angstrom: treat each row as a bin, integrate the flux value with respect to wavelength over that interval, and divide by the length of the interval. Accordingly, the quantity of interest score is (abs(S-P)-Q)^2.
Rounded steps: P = 0.6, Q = 8.248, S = 7.34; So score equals 2.2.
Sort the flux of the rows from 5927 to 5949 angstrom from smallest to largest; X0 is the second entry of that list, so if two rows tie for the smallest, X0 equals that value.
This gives 6.362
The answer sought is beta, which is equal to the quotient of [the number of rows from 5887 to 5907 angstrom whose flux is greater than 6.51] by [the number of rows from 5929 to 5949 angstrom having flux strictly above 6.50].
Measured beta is 1.0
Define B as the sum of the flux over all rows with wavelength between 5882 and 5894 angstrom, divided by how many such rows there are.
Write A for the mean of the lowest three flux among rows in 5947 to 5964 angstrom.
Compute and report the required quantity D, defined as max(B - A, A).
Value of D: 6.56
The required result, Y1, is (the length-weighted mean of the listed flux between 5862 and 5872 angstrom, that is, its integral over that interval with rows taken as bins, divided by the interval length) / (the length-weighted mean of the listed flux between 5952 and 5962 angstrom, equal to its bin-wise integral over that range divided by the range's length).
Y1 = 1.04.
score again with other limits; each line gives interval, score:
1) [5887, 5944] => 0.1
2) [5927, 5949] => 0.0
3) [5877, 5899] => 3.3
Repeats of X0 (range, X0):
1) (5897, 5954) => 6.35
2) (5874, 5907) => 6.097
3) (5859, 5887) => 6.667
